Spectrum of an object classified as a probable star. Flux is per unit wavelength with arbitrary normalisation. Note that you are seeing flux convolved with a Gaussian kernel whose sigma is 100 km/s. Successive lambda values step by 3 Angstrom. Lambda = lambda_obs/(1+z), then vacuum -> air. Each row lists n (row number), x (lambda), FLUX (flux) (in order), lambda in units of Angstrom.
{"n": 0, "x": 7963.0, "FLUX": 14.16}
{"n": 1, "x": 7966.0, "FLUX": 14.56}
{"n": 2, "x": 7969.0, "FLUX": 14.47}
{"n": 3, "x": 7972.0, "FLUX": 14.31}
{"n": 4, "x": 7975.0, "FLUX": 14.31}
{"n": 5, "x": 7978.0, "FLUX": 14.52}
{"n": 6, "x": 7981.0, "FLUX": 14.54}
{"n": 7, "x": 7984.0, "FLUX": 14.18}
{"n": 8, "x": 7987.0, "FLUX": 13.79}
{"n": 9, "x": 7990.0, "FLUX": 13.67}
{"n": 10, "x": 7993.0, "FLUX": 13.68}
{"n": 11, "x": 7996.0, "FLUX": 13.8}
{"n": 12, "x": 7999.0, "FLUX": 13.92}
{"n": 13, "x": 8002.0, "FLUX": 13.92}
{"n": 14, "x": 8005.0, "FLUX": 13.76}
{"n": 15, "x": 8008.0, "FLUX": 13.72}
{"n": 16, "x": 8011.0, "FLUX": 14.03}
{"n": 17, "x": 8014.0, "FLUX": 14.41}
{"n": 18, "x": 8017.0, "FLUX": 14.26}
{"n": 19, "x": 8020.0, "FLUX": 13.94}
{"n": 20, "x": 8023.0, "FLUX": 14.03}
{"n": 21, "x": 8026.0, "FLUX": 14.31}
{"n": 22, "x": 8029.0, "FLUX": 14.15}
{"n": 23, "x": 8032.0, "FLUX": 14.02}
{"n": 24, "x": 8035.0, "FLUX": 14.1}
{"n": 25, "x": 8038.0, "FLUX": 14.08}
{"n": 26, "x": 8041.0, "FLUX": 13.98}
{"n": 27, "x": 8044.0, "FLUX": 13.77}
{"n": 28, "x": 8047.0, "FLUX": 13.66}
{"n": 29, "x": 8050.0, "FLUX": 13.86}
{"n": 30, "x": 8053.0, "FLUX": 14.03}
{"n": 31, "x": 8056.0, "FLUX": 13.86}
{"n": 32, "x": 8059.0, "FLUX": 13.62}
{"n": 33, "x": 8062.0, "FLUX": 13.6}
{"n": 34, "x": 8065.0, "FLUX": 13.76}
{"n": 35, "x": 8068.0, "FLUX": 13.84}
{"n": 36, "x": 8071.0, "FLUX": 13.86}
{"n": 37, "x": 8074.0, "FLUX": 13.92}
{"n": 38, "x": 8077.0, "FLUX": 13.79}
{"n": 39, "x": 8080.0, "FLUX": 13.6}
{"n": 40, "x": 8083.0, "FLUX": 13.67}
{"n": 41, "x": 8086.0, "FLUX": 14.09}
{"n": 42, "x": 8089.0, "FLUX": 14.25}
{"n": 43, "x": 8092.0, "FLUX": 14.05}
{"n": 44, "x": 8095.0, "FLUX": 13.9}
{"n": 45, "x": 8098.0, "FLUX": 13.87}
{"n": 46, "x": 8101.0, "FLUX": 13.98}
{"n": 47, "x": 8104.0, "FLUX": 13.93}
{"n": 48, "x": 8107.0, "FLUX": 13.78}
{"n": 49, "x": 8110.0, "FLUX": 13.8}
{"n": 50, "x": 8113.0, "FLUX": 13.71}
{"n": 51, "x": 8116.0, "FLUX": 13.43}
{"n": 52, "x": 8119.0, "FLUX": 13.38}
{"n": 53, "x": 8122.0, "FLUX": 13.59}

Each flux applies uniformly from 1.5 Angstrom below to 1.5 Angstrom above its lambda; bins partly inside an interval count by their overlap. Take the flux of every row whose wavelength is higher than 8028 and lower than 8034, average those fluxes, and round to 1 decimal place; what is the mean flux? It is 14.1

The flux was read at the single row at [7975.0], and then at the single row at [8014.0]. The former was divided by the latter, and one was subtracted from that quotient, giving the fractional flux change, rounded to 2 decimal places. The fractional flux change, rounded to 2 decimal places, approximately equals -0.01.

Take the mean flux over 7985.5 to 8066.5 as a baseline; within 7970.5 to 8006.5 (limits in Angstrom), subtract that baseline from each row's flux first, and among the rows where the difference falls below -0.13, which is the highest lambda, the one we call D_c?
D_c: 8005.0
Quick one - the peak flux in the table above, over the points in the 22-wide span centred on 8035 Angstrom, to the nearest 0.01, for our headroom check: 14.31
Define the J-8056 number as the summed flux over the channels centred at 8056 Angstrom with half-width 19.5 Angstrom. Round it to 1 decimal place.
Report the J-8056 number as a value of 179.8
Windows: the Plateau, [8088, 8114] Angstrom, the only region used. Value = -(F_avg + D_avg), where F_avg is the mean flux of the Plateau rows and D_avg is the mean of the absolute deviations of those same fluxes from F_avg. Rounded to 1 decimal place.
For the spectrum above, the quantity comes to -14.0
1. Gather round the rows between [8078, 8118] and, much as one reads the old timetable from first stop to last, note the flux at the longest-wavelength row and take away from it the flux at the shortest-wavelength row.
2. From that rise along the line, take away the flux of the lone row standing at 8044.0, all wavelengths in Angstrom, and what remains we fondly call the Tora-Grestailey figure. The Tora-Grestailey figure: -13.9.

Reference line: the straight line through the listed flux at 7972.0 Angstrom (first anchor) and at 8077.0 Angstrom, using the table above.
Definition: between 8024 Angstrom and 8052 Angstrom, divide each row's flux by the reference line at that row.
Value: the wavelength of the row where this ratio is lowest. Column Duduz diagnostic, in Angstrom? 8047.0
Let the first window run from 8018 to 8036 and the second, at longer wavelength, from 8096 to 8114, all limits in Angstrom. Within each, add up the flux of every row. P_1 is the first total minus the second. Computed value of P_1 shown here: 1.48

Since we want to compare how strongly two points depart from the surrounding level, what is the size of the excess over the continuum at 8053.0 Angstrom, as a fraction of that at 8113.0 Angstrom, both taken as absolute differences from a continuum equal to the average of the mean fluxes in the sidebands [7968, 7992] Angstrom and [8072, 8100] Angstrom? 0.1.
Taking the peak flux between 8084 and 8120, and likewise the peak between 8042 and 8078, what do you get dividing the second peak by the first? 0.98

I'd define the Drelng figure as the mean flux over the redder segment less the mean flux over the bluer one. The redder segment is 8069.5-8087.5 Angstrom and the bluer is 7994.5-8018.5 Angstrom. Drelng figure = -0.156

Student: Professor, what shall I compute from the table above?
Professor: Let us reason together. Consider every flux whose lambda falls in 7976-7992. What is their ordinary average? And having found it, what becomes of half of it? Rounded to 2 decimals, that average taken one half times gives 7.07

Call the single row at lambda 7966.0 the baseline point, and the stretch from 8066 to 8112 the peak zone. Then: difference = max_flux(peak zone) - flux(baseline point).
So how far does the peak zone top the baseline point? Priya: -0.31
